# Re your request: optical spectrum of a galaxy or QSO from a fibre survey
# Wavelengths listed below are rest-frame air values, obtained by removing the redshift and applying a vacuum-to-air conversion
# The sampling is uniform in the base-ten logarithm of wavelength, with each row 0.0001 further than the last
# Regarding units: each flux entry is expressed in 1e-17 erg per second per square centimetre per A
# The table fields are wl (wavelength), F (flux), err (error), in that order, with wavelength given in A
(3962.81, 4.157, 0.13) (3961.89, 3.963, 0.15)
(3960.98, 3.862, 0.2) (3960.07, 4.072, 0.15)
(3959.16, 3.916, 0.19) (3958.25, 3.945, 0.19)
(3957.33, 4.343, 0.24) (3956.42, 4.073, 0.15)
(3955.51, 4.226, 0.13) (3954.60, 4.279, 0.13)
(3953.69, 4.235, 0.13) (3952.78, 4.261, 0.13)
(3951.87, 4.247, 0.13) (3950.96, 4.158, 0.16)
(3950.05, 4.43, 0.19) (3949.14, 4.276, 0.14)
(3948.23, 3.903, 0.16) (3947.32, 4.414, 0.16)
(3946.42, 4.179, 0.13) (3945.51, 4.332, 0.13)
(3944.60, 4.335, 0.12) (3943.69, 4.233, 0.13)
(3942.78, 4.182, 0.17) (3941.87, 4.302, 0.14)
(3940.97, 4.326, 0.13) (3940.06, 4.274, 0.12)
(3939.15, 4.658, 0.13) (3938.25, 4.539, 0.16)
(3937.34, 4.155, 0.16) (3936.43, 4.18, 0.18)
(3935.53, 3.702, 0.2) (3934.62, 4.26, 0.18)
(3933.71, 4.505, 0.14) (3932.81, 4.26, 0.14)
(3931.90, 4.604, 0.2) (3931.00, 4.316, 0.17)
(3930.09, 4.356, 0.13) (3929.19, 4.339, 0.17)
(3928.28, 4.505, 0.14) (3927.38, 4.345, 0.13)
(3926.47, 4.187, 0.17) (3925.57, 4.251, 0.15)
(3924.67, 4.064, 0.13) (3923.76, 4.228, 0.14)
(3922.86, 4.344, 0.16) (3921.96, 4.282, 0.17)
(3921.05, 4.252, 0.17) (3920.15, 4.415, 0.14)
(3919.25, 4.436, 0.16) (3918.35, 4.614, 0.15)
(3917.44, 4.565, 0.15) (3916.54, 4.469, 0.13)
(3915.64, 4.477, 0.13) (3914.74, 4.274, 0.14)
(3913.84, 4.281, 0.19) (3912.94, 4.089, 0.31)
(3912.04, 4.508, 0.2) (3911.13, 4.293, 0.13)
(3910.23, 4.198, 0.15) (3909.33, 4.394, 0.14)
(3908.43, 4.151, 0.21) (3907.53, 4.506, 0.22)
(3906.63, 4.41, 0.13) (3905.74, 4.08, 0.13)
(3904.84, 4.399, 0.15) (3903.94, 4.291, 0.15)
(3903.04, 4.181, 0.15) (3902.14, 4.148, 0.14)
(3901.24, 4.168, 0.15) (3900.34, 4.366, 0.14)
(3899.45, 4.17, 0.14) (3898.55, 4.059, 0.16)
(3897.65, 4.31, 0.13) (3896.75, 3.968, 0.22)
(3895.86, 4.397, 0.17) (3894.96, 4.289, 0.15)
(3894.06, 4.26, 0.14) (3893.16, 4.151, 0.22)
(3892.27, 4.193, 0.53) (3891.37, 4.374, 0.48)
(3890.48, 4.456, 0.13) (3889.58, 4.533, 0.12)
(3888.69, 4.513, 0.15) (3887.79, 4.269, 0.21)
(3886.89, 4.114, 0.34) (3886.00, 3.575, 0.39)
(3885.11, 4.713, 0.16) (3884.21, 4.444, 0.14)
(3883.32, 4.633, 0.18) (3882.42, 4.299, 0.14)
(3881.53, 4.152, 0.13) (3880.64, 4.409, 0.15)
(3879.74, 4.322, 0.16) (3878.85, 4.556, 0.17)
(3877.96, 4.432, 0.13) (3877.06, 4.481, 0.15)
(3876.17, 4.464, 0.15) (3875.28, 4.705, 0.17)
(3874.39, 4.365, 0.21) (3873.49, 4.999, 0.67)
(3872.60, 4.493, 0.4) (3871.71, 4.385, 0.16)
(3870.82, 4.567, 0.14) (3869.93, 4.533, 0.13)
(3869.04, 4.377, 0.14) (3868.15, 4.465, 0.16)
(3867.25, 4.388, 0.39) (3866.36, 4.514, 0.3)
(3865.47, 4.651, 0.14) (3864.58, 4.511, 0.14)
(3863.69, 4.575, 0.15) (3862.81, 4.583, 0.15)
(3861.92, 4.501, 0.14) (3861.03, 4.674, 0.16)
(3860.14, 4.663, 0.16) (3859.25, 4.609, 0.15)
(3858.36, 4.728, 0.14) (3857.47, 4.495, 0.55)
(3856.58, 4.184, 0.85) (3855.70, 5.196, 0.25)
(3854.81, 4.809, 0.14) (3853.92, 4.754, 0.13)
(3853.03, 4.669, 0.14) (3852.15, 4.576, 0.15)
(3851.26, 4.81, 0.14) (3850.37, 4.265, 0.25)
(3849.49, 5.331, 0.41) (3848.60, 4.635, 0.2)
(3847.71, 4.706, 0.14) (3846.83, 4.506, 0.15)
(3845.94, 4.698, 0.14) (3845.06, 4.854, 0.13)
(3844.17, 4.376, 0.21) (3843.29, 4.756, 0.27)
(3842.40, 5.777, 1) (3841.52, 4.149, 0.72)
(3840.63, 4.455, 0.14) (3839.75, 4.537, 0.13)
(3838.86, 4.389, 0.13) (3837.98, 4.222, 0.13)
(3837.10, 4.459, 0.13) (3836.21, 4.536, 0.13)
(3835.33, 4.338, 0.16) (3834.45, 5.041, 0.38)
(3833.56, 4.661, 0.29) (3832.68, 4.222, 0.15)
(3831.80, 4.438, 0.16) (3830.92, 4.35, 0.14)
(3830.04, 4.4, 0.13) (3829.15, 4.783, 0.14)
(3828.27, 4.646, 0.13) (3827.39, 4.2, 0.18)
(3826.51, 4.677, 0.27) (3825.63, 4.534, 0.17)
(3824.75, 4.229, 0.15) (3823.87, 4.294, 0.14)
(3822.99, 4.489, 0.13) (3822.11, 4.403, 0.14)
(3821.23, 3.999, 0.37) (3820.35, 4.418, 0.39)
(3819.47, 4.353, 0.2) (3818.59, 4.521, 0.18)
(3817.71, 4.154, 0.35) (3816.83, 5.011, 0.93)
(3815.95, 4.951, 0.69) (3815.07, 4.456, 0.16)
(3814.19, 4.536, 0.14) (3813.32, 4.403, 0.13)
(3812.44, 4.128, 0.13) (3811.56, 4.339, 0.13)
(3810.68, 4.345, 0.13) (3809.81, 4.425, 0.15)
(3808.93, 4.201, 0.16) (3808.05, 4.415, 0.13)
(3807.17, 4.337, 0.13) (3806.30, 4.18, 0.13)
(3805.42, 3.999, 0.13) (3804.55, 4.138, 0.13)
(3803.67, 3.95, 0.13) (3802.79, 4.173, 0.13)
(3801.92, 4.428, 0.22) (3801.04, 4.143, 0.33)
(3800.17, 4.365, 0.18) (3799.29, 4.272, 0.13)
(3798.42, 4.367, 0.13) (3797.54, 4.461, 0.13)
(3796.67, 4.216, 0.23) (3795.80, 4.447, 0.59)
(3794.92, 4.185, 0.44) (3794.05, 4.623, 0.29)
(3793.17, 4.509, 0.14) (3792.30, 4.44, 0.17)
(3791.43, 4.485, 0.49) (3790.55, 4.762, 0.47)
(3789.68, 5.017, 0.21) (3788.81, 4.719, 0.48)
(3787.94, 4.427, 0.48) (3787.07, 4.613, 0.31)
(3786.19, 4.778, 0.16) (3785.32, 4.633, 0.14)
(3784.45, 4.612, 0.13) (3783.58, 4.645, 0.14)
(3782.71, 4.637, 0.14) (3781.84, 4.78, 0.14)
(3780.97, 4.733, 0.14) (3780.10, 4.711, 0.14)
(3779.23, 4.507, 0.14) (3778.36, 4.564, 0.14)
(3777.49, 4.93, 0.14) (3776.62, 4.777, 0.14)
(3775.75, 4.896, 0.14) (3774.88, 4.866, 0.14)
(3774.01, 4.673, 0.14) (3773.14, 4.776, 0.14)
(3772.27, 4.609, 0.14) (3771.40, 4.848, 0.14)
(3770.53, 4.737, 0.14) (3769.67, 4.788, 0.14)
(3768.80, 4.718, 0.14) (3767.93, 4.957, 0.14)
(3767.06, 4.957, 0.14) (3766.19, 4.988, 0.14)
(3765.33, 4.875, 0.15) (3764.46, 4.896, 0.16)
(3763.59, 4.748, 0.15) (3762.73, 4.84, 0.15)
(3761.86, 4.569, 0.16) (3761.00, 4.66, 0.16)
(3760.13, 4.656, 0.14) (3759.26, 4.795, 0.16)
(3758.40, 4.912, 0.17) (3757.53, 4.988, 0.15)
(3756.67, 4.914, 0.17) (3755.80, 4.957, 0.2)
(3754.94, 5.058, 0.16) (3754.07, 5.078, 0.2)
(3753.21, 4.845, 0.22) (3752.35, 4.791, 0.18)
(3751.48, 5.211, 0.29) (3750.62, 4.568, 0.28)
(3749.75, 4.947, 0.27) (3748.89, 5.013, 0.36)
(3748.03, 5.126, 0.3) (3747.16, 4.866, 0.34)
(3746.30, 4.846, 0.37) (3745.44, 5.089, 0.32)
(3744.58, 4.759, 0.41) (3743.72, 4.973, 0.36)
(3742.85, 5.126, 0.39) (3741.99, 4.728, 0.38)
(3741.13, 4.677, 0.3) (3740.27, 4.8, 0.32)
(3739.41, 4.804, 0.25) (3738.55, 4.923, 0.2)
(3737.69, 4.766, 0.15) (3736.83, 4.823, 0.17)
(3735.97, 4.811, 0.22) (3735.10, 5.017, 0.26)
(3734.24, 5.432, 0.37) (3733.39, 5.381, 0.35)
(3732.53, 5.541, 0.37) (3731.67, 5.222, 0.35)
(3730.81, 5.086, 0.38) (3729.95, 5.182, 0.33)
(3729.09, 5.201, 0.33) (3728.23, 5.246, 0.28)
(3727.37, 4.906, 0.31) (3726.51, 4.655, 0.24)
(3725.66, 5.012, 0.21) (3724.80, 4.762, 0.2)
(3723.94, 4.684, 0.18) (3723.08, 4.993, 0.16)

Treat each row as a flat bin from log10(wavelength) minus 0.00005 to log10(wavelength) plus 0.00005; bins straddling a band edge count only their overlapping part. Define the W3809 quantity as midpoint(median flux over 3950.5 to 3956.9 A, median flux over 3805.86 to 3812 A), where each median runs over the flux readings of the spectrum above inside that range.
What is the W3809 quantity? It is 4.3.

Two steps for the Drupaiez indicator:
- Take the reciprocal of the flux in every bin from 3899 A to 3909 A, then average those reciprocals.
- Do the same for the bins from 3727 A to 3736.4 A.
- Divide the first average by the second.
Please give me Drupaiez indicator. 1.22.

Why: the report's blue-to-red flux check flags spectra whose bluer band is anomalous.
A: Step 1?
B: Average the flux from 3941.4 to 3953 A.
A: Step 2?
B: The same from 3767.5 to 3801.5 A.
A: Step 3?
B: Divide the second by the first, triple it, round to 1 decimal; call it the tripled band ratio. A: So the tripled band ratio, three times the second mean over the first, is 3.3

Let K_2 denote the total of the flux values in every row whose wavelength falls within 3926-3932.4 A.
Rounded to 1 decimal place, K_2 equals 30.7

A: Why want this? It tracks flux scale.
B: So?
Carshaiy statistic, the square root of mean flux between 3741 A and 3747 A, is 2.21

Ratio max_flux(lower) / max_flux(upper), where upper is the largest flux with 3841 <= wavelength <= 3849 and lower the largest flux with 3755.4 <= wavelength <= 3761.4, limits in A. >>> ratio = 0.86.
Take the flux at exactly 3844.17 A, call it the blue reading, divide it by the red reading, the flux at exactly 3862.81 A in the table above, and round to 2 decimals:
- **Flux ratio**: 0.95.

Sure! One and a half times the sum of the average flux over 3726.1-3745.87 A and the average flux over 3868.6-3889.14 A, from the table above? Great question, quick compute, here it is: 14.15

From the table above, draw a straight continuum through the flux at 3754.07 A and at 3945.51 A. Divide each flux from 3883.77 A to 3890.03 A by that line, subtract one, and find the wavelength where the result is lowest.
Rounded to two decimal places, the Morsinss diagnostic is 3886.00 A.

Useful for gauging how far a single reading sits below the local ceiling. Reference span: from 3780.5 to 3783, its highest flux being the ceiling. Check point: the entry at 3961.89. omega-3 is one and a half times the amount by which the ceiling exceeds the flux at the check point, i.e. 1.2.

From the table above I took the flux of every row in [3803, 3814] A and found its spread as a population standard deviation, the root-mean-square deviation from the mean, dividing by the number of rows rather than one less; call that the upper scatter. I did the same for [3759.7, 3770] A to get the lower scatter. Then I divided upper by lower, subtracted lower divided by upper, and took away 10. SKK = -9.6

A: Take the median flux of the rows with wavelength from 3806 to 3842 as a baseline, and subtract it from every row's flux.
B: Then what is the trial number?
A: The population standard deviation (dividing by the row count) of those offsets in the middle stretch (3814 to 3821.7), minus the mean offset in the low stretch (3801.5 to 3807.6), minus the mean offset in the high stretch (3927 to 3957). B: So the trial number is 0.66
